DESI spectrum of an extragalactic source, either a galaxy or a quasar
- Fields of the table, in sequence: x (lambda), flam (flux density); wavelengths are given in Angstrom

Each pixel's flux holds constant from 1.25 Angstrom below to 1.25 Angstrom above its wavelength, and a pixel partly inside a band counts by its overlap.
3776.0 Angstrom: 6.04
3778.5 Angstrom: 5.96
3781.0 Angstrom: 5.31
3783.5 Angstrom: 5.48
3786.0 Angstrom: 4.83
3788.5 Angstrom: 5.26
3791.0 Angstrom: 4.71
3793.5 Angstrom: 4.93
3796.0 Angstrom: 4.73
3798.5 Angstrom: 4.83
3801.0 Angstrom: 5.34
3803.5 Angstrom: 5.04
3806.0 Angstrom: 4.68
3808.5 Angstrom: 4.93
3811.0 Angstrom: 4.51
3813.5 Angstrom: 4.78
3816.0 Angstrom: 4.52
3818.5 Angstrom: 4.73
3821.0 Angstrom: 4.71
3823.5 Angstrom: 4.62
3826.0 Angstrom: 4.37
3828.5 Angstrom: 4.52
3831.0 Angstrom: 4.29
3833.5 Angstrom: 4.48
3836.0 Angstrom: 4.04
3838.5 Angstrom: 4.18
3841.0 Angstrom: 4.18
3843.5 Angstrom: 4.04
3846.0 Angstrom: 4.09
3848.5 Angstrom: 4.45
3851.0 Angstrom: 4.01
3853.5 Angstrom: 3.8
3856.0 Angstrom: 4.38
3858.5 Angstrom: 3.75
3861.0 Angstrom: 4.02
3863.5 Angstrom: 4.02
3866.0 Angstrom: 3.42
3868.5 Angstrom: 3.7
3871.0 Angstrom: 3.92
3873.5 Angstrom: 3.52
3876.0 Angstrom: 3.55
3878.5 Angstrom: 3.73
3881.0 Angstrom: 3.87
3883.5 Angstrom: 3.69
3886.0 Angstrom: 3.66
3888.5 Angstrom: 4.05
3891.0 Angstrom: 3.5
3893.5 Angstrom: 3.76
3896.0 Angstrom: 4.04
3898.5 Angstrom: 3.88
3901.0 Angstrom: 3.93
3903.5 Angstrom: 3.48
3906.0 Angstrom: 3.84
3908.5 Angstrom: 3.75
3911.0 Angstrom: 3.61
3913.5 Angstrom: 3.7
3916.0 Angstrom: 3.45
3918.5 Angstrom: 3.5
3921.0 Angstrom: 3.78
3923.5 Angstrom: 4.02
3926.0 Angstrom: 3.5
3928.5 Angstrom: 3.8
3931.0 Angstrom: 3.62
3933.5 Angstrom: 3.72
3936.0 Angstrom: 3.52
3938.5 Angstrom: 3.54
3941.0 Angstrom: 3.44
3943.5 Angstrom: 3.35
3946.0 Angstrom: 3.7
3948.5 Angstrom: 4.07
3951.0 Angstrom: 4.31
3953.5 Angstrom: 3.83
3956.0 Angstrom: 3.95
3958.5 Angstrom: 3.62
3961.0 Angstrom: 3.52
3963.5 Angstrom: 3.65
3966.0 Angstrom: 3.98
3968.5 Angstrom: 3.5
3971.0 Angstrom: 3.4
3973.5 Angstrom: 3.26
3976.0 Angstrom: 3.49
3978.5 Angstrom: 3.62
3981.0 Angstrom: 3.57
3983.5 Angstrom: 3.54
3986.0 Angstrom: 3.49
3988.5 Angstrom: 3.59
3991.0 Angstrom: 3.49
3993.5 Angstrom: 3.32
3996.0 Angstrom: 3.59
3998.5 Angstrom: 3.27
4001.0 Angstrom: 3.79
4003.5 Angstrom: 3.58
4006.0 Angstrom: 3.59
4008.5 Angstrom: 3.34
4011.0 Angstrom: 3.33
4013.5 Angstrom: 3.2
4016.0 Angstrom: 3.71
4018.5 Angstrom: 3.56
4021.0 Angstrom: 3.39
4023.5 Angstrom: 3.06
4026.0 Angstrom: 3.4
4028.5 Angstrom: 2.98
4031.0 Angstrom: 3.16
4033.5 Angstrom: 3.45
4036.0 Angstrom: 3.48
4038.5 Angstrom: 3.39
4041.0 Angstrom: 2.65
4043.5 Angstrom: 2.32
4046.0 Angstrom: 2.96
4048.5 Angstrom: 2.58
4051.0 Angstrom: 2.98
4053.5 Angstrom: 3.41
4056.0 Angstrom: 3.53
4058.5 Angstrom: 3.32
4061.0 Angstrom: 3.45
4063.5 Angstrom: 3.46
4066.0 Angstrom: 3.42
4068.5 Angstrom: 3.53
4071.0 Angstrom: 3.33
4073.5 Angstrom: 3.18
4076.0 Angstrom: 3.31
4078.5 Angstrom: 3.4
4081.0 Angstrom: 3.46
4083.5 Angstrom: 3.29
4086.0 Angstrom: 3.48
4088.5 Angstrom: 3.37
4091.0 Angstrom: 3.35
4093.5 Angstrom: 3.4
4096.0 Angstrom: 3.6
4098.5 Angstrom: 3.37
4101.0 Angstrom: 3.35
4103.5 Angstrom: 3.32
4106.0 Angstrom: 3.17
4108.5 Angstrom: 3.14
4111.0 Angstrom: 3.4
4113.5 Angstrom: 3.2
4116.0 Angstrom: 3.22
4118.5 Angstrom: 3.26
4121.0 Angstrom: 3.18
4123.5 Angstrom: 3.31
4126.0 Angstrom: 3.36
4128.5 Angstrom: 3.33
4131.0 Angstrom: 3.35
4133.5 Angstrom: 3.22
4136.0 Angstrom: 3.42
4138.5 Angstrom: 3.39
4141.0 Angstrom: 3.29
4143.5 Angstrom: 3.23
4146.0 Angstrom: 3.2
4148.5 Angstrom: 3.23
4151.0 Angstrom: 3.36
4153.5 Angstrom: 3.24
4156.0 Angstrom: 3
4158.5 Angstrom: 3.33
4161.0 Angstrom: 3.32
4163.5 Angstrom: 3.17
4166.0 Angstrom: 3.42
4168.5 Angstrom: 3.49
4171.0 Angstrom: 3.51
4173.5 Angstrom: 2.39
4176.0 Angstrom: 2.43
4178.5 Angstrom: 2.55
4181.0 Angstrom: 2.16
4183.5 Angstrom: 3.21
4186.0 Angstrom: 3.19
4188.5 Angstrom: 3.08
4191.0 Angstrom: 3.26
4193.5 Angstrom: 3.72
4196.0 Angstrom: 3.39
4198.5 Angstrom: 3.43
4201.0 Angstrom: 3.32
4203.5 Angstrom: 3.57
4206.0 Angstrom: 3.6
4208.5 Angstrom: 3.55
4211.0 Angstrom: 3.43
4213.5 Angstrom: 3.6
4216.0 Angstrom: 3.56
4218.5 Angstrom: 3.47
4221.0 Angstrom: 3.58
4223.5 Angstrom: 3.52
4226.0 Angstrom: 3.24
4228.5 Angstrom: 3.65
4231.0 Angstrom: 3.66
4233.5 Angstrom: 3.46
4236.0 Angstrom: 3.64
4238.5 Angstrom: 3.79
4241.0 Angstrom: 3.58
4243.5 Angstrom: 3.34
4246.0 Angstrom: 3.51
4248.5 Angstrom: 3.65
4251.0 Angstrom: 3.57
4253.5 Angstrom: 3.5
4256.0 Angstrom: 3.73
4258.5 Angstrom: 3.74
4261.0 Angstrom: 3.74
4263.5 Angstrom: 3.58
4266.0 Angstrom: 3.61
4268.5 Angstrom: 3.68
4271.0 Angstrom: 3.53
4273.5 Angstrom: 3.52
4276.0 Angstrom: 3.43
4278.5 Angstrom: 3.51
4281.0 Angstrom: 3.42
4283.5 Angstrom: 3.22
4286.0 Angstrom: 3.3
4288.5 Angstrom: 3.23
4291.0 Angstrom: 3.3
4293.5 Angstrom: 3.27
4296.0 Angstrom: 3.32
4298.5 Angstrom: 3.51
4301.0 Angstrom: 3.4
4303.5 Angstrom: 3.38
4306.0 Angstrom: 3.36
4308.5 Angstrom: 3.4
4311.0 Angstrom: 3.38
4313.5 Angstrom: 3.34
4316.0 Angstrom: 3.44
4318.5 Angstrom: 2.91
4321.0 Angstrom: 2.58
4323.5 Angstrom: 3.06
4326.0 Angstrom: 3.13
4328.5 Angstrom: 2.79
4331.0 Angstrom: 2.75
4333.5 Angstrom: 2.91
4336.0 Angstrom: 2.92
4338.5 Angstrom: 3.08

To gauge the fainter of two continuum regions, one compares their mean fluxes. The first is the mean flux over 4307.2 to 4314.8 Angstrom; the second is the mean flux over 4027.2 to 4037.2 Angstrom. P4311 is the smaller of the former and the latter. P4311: 3.27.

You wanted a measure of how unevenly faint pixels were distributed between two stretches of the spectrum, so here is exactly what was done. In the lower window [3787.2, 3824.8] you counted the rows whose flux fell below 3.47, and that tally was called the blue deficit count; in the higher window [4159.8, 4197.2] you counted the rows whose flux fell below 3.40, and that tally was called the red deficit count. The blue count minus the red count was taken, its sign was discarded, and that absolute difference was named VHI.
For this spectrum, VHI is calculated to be 11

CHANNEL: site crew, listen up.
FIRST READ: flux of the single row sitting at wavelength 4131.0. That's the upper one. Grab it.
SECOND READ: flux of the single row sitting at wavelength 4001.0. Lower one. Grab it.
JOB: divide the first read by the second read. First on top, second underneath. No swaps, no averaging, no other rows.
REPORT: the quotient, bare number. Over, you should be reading 0.88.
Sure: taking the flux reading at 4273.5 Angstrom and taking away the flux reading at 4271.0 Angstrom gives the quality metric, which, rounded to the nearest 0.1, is 0.0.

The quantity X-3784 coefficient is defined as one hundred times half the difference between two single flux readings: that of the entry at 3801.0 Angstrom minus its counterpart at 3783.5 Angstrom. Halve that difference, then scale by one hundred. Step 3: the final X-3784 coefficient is -7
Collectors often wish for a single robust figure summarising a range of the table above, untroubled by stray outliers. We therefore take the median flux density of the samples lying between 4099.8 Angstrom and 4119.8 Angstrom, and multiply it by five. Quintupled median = 16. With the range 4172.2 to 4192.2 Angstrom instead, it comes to 14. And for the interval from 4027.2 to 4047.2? 15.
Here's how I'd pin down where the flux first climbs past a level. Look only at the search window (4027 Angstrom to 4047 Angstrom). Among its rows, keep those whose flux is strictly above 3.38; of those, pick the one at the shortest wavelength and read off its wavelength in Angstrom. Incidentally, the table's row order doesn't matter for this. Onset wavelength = 4033.5 Angstrom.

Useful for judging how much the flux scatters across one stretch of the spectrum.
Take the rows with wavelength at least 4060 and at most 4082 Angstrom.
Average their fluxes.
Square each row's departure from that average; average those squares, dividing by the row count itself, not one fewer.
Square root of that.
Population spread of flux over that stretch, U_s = 0.099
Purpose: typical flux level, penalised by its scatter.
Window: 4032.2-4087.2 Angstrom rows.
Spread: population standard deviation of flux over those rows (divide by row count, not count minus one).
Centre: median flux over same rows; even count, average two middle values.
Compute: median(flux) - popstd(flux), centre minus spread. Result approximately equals 3.1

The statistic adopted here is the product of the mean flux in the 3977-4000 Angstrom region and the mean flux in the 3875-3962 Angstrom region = 13.0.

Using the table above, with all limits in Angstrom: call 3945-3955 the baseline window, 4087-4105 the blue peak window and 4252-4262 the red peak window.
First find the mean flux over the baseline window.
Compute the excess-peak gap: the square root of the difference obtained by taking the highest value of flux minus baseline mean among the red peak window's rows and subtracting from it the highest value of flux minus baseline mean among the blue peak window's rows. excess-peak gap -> 0.4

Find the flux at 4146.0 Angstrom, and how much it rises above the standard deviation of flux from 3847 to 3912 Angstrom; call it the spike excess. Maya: 2.95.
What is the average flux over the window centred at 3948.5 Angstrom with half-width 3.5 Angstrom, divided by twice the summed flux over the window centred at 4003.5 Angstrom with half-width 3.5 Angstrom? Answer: 0.184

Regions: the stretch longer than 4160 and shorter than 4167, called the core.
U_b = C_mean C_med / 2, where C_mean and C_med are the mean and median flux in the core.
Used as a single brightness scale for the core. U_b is 5.5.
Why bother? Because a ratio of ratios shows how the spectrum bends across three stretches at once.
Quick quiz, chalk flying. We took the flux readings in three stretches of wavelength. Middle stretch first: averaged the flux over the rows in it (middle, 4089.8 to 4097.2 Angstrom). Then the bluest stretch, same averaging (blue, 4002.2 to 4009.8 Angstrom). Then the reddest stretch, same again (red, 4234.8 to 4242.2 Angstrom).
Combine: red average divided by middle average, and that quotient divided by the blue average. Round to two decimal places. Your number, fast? 0.30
